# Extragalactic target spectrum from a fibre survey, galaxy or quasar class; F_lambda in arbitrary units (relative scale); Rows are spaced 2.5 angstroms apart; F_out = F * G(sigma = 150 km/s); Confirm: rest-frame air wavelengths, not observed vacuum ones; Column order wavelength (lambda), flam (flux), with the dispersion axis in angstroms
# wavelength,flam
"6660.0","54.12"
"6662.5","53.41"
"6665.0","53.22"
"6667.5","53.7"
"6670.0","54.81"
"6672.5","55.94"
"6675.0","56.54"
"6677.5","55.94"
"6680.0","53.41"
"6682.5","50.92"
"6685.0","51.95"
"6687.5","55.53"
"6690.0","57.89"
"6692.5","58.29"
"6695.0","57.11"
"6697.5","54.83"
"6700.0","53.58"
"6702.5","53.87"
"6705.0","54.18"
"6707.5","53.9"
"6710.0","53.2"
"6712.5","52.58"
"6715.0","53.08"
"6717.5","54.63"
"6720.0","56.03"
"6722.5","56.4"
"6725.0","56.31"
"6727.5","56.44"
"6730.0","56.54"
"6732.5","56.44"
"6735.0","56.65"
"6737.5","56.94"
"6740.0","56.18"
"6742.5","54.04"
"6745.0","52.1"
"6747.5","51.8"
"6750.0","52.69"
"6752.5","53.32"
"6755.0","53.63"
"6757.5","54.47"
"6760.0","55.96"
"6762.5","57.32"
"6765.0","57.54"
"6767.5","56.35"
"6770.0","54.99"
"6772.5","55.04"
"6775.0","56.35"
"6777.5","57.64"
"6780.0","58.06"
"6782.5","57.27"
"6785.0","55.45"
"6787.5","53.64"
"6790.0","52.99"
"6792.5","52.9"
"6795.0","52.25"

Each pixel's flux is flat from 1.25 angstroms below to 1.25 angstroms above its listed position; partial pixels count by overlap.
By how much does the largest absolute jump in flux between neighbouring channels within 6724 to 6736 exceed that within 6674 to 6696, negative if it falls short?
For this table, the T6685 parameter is -3.4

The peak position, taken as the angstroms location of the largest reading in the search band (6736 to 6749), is 6737.5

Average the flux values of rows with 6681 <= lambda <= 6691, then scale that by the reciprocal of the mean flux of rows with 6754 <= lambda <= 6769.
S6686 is 0.97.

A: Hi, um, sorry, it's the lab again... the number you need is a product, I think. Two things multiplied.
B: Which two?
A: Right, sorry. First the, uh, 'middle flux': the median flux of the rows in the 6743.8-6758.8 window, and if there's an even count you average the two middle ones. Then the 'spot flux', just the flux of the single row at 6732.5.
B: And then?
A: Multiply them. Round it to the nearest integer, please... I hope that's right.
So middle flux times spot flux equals 2992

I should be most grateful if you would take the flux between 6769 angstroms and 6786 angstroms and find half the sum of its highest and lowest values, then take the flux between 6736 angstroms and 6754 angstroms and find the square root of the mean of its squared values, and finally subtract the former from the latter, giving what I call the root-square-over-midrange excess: -2.6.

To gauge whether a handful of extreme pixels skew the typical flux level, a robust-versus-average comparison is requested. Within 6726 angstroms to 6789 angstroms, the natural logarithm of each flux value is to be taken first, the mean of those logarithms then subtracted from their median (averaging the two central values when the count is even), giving 0.013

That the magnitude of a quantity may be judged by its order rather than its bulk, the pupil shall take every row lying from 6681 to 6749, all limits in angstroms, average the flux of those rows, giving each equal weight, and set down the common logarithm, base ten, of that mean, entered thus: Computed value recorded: 1.74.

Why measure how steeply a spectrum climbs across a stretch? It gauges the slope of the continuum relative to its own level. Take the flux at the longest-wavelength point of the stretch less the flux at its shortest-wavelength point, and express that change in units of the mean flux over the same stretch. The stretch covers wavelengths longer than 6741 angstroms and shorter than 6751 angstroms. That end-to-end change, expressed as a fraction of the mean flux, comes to -0.026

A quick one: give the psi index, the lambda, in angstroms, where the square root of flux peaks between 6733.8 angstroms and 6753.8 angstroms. 6737.5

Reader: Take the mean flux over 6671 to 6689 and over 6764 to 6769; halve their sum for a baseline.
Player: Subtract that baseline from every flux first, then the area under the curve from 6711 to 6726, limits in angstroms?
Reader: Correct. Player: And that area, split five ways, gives -2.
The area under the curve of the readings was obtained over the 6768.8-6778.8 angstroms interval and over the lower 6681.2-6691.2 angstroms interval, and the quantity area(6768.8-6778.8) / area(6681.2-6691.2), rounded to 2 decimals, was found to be 1.04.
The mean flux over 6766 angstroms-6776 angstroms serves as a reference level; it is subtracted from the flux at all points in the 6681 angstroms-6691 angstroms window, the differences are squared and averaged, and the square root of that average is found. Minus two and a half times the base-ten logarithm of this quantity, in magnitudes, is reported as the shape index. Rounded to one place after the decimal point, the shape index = -1.3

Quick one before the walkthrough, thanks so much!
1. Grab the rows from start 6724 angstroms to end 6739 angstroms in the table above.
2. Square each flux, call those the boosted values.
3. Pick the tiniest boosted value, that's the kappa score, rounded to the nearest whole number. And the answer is 3171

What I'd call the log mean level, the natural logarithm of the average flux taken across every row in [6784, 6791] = 3.99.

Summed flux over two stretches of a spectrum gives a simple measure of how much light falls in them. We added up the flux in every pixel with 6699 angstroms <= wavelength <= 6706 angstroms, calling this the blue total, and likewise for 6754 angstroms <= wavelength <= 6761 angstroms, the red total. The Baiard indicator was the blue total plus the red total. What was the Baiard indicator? 326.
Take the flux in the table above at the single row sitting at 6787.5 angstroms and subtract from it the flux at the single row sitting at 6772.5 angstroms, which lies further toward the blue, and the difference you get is -1.4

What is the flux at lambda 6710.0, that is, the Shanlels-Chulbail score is 53.2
